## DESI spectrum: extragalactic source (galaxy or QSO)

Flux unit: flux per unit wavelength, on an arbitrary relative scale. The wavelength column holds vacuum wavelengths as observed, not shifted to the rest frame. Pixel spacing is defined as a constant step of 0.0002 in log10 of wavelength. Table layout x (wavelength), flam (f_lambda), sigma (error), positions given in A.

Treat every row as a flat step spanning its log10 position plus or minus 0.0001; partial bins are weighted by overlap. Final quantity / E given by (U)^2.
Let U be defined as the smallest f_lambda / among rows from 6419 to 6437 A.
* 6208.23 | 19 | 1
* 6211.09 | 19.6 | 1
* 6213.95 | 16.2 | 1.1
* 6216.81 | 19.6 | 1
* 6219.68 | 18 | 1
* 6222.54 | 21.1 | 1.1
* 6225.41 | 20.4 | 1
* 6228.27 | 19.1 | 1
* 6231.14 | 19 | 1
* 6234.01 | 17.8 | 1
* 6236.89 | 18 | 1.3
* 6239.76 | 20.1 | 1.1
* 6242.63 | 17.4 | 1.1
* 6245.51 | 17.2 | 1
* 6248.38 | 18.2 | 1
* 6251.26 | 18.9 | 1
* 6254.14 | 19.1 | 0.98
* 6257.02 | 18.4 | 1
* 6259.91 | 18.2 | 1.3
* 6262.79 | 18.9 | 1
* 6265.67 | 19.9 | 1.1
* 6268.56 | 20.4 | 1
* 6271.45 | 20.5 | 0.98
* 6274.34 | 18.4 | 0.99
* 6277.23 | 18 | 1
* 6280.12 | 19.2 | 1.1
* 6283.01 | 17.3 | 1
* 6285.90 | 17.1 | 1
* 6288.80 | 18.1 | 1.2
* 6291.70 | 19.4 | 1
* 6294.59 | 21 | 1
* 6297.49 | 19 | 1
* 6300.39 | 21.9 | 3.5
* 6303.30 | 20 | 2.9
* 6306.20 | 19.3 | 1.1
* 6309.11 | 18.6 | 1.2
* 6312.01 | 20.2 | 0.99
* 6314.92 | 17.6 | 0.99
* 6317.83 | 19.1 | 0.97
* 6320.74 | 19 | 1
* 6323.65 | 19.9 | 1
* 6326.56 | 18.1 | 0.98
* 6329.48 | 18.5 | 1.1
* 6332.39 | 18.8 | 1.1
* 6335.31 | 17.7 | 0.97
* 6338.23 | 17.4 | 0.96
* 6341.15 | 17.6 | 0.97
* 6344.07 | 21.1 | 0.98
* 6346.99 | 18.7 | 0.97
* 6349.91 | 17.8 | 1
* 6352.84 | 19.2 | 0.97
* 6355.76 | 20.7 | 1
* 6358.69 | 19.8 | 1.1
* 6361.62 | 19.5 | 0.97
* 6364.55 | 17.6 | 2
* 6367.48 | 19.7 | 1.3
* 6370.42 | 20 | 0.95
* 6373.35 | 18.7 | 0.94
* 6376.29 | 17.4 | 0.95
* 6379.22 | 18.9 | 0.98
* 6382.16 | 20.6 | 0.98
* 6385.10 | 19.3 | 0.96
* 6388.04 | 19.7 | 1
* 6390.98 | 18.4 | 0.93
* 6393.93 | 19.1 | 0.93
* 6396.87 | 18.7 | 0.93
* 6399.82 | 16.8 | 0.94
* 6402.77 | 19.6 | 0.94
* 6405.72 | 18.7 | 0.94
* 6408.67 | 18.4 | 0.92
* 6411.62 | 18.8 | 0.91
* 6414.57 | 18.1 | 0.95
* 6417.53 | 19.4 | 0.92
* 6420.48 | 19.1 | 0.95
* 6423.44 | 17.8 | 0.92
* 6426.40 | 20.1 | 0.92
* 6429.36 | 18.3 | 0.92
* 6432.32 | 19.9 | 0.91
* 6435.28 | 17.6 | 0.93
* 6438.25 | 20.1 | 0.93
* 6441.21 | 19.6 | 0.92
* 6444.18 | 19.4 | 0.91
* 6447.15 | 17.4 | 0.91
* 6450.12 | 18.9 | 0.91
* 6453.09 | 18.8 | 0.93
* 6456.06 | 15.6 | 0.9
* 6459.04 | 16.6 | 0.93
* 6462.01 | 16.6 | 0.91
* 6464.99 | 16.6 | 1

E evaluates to 310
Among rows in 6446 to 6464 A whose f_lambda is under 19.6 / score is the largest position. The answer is 6462.01 A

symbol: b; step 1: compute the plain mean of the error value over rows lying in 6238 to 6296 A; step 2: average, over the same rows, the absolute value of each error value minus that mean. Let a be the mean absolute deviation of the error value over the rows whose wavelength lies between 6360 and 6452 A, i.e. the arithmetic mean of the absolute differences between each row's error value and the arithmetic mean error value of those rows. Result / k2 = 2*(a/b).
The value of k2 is 2.7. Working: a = 0.09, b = 0.06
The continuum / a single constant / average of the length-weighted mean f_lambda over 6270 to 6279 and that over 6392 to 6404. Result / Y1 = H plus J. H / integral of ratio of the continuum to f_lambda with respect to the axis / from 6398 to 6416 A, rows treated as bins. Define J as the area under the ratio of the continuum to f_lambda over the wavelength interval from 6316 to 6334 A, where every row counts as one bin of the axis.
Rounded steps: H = 18.4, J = 17.9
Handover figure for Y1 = 36.3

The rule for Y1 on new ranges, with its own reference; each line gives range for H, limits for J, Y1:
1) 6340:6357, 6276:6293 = 34.3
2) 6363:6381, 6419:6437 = 36.0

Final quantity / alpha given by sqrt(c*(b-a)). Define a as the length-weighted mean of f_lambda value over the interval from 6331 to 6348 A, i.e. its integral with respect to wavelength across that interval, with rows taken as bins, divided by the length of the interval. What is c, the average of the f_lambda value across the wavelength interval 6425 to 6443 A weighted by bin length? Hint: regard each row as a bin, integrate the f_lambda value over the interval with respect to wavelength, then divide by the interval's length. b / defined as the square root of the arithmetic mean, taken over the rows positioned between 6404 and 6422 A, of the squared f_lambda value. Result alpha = 2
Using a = 18.5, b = 18.8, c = 19.3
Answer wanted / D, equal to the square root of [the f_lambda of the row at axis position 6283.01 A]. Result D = 4.16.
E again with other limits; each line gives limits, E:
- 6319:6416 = 282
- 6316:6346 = 303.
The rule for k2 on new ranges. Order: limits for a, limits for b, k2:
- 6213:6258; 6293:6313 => 0.1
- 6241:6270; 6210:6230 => 3.5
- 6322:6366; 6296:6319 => 0.3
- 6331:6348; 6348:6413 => 0.6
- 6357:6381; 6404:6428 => 37.3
